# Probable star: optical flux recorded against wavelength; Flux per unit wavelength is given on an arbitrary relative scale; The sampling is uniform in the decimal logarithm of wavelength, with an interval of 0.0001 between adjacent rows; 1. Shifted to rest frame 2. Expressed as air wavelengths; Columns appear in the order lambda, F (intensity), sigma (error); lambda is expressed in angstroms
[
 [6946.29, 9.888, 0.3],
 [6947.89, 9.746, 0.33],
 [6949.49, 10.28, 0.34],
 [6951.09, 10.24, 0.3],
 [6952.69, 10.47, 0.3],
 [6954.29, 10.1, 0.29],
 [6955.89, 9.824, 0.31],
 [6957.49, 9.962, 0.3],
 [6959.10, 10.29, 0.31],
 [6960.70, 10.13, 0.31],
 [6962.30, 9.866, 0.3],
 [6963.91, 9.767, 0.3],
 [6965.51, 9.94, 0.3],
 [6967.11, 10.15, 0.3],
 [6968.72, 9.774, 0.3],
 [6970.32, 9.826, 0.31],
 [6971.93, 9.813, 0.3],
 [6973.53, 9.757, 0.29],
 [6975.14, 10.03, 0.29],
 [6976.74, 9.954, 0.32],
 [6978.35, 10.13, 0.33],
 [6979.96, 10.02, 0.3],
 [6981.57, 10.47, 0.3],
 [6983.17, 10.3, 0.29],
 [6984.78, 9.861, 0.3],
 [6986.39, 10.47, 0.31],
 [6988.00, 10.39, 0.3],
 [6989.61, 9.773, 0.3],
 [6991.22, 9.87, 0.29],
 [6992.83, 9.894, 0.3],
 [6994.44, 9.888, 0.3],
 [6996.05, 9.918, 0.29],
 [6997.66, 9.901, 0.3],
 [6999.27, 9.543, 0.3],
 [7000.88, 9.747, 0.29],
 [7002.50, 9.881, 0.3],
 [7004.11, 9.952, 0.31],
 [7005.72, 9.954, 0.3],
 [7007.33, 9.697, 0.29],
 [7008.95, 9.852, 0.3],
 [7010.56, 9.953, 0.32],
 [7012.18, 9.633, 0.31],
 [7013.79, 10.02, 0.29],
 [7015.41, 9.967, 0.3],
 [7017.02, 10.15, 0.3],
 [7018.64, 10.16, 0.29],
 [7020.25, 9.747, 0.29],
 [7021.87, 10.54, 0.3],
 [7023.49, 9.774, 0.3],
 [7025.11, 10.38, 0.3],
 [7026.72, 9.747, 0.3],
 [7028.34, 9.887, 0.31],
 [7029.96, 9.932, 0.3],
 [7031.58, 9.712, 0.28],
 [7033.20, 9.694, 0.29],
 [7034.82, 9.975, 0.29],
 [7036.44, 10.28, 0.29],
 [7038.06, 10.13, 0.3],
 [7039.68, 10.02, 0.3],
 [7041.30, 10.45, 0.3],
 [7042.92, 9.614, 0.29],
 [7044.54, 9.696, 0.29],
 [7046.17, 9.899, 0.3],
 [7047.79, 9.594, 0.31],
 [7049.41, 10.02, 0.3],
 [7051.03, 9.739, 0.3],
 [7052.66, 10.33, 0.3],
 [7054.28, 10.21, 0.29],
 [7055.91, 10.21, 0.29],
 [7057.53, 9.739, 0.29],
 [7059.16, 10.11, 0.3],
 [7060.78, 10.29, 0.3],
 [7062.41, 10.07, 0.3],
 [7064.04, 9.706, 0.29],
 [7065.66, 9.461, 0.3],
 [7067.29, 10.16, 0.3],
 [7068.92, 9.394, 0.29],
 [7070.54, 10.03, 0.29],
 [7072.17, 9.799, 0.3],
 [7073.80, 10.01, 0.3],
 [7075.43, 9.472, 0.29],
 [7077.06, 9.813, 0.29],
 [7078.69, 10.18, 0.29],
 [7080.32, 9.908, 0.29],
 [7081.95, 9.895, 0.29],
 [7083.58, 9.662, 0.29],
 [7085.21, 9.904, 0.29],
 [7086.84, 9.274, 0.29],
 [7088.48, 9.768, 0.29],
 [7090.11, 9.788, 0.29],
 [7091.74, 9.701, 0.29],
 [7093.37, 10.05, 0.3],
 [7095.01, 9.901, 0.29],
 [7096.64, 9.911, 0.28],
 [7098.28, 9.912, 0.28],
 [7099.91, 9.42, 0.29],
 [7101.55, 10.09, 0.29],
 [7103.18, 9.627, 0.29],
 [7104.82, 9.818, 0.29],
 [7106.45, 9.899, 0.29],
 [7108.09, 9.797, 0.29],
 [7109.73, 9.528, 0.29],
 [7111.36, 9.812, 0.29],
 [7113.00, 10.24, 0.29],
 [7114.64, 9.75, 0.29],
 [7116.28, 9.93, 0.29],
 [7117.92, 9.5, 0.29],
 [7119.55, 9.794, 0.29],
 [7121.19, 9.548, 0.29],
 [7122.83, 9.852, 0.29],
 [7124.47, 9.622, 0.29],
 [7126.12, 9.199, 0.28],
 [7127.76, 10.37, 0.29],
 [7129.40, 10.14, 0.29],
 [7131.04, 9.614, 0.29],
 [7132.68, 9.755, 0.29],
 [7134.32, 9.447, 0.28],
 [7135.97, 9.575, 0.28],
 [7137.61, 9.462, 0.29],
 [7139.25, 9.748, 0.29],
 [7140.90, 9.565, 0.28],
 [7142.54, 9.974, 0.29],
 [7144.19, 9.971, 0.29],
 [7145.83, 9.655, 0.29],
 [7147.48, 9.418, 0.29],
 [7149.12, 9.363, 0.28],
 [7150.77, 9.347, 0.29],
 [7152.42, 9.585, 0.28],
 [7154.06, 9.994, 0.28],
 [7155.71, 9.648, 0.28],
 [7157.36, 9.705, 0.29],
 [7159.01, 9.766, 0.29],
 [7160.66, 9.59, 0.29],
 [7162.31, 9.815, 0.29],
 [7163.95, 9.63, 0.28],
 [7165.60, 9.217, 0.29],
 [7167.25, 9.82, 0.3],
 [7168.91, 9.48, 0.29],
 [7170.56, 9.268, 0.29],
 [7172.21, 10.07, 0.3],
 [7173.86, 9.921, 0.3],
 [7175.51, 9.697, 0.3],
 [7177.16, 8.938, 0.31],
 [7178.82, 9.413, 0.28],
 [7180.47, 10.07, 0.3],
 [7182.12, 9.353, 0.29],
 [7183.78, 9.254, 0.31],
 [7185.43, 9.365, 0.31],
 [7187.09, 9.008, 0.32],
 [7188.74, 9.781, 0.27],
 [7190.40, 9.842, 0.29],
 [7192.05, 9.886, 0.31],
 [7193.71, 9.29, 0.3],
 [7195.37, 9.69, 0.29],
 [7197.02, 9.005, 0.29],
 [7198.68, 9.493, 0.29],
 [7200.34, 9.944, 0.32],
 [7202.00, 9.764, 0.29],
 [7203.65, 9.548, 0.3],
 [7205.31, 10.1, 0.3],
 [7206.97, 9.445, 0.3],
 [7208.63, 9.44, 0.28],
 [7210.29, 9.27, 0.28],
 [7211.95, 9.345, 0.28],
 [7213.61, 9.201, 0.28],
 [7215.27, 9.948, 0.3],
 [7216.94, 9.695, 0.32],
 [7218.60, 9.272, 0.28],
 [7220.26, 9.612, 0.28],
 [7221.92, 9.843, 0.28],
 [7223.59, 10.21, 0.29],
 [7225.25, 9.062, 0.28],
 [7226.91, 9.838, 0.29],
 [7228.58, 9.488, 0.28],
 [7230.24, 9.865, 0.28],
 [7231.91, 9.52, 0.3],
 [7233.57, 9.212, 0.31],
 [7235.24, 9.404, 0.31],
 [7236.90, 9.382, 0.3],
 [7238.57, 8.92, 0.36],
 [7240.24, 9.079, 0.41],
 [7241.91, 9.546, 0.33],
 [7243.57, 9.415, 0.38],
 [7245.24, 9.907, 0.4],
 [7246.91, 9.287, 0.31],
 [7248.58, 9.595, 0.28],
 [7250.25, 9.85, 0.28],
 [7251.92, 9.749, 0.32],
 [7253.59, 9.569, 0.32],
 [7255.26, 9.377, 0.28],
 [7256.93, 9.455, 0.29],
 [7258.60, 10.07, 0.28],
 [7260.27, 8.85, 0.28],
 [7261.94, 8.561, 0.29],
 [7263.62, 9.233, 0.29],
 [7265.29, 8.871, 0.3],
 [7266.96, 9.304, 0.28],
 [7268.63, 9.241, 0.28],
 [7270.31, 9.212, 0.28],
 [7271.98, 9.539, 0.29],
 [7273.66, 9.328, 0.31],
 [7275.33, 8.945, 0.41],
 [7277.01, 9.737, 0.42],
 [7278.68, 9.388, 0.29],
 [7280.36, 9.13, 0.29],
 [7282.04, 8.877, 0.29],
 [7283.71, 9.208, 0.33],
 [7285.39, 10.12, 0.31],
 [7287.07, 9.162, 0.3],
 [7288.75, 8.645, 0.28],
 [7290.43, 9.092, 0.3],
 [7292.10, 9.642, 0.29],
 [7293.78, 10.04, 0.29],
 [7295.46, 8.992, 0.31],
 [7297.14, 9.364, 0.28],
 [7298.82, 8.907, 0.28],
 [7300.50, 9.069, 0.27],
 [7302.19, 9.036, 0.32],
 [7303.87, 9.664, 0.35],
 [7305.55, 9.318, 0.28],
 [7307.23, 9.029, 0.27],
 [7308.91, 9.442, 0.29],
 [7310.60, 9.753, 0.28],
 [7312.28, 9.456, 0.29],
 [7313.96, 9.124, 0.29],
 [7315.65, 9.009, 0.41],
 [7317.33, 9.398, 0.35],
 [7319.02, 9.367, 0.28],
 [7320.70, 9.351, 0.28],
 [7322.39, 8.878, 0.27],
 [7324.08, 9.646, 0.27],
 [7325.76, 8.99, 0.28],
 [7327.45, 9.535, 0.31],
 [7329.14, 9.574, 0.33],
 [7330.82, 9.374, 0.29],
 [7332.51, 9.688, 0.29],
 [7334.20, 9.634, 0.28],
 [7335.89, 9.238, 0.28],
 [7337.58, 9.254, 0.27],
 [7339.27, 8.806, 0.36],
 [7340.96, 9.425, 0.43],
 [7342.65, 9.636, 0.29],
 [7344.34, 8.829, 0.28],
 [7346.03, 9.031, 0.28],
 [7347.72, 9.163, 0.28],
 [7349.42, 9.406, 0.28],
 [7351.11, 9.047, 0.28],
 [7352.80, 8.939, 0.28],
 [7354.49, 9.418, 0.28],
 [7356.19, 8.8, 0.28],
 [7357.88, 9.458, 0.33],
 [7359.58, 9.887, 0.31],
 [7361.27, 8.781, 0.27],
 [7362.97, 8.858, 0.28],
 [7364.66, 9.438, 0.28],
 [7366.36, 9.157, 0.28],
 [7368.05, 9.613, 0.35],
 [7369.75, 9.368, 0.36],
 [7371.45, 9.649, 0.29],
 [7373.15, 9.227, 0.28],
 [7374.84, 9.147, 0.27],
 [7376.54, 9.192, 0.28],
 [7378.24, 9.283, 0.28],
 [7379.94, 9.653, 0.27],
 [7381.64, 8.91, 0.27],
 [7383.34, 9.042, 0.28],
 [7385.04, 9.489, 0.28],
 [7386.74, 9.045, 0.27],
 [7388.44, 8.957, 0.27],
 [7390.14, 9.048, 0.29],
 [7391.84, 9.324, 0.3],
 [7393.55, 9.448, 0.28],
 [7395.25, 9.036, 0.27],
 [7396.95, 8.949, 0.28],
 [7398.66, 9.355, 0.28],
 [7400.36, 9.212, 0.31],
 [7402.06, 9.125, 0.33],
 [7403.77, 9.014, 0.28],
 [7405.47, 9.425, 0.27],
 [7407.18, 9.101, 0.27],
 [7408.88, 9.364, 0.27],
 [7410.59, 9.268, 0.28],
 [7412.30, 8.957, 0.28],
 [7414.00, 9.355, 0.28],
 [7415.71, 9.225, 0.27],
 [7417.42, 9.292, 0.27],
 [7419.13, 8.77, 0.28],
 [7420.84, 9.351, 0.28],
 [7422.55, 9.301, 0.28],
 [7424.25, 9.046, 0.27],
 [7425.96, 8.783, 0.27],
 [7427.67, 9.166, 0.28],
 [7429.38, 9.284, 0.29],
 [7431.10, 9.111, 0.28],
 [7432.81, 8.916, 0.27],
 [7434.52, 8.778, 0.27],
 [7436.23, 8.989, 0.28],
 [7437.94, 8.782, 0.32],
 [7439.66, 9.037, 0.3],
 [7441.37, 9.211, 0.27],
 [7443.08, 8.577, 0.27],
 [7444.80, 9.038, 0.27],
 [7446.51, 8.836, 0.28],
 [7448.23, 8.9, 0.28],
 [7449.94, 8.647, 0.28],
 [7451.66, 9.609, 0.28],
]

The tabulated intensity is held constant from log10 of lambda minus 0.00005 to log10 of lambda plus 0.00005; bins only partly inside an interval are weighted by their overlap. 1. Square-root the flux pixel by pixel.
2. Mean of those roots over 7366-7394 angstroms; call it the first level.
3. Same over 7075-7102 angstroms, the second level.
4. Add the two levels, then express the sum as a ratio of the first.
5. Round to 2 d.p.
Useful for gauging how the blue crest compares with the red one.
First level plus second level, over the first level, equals 2.03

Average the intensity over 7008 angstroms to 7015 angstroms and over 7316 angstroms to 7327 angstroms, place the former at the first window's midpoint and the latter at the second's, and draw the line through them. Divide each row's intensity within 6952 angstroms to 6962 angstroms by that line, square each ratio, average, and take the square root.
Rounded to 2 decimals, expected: 1.02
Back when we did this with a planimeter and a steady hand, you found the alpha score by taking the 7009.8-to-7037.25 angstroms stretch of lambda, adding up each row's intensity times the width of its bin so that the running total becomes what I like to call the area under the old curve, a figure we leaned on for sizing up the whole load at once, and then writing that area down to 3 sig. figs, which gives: 274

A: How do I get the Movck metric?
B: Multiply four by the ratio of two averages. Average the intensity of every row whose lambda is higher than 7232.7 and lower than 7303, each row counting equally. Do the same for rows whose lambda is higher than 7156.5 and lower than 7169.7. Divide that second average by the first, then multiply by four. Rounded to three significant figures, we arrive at 4.13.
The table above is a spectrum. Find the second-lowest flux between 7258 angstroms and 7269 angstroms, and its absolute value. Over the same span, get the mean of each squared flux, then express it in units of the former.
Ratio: 9.5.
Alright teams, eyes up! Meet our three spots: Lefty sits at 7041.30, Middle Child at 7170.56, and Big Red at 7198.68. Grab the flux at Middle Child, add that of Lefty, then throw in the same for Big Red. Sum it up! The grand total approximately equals 29.2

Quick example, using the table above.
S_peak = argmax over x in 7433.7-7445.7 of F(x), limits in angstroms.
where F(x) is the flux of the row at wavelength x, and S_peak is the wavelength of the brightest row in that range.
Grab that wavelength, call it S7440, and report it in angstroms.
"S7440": 7441.37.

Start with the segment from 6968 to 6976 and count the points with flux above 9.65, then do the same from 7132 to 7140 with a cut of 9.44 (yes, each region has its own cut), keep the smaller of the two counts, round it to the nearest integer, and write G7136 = 5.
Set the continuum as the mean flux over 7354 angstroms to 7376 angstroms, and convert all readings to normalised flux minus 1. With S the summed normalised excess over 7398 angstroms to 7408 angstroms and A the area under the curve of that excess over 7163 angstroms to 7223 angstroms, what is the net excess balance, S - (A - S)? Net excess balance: -1.8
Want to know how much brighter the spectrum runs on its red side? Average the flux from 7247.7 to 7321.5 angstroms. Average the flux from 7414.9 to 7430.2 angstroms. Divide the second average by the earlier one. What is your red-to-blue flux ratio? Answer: 0.980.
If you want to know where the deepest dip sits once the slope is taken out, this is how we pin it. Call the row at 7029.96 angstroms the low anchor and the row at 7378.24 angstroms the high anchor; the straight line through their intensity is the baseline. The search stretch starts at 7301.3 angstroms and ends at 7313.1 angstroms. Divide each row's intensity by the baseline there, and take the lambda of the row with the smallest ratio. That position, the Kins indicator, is 7302.19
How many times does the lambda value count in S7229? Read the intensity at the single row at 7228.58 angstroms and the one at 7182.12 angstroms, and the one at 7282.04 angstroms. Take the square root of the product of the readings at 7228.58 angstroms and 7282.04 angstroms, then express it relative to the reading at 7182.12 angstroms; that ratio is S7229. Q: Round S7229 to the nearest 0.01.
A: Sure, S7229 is 0.98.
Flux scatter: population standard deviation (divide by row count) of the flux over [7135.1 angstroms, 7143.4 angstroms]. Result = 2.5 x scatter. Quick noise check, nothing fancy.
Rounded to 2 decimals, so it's 0.45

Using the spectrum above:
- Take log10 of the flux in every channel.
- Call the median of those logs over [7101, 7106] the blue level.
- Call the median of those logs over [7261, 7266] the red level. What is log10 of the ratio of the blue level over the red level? 0.020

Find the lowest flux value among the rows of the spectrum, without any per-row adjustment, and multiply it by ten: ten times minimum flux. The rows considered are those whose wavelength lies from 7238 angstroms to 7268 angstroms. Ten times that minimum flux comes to 86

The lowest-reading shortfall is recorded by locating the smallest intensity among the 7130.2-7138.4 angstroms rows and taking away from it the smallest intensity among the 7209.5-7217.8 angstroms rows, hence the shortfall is 0.25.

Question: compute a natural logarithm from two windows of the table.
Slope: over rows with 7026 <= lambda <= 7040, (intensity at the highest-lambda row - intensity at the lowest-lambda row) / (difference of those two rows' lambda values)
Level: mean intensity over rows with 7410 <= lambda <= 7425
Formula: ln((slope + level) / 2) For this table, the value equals 1.53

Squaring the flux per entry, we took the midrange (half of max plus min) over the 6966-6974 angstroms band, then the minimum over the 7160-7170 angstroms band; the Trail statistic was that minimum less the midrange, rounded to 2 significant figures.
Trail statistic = -14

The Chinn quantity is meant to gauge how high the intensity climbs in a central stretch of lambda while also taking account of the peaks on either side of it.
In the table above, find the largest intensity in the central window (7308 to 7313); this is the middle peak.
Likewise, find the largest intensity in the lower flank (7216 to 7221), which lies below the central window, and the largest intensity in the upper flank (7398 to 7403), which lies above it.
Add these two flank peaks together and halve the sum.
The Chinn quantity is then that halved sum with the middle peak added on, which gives 19.3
